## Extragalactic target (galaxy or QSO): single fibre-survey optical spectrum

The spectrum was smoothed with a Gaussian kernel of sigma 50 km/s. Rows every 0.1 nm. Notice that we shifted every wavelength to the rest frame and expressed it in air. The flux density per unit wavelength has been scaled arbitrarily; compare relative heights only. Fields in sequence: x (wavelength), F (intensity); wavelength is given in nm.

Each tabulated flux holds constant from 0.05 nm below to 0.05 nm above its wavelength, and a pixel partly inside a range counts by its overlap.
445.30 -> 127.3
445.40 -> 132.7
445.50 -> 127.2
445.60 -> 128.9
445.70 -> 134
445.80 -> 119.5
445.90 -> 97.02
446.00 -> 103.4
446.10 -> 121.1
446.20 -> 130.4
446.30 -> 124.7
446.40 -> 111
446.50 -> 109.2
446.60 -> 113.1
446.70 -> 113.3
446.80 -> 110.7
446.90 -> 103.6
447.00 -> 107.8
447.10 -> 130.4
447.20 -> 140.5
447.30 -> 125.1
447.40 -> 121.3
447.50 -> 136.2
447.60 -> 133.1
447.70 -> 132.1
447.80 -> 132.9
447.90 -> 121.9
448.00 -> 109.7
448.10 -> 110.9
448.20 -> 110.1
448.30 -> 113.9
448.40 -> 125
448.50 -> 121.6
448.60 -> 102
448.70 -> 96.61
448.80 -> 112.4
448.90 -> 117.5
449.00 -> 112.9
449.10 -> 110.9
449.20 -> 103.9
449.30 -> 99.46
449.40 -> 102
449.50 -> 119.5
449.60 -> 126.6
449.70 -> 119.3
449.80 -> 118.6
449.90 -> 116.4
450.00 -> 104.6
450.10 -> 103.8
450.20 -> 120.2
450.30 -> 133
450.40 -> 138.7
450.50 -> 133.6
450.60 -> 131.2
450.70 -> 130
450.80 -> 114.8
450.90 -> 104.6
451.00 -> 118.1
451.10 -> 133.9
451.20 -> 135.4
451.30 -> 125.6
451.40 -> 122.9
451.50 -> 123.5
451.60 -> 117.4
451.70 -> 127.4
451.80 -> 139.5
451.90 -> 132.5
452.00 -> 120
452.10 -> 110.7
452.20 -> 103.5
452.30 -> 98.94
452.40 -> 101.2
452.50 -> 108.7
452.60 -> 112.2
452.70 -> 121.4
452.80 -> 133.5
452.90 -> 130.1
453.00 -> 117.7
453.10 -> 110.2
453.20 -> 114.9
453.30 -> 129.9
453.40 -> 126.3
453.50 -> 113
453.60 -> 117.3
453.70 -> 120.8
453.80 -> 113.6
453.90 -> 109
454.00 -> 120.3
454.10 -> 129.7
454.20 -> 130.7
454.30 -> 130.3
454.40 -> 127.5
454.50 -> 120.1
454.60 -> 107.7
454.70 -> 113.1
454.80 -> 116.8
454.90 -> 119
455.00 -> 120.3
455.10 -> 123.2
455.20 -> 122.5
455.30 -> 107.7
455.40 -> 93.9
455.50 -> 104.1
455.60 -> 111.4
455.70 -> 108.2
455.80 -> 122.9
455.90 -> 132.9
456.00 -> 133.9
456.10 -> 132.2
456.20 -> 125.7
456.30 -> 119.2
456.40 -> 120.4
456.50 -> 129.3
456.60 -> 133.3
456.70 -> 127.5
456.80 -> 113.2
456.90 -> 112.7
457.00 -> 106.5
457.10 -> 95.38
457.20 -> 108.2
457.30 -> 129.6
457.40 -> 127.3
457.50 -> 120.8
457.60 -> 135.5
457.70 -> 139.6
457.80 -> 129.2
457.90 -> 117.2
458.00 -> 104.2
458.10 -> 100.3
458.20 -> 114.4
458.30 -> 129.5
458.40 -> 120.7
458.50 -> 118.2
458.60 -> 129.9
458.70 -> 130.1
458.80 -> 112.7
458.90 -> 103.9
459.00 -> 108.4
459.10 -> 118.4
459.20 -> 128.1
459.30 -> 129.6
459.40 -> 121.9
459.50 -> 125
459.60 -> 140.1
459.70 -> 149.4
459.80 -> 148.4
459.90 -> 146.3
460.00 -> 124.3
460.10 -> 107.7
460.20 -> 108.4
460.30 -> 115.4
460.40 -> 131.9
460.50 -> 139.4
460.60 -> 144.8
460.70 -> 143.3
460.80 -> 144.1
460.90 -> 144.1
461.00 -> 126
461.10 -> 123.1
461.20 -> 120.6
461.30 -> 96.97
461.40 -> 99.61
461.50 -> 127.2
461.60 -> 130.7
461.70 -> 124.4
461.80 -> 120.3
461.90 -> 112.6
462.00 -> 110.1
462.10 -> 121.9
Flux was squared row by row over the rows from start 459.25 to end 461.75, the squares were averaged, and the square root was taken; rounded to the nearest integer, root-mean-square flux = 129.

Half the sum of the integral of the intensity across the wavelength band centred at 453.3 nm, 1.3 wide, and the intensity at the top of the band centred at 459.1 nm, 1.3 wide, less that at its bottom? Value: 93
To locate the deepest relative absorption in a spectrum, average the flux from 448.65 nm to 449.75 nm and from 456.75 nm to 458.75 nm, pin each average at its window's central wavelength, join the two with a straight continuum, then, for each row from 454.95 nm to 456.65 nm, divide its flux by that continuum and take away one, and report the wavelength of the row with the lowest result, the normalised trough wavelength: 455.40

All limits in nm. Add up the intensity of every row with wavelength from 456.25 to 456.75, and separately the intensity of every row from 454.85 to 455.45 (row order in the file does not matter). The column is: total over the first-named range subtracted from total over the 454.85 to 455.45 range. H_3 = 57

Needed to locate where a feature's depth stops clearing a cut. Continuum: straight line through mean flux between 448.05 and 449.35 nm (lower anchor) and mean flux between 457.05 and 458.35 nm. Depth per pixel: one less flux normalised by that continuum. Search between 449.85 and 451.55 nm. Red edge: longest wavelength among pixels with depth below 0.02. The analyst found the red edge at 451.50 nm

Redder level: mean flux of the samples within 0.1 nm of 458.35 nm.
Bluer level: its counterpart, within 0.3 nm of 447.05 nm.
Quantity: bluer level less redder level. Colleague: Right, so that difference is -5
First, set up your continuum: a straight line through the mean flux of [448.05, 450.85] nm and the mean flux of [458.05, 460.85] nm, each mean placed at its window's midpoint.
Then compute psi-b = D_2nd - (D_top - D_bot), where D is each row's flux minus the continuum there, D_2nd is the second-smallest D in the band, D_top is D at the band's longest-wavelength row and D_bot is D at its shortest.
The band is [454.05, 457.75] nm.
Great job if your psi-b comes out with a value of -34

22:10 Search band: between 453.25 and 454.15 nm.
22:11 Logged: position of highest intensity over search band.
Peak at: 453.30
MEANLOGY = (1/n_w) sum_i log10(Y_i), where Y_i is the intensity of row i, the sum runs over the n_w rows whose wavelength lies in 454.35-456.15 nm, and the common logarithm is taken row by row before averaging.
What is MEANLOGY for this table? 2.07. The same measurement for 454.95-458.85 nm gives 2.08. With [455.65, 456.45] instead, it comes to 2.09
